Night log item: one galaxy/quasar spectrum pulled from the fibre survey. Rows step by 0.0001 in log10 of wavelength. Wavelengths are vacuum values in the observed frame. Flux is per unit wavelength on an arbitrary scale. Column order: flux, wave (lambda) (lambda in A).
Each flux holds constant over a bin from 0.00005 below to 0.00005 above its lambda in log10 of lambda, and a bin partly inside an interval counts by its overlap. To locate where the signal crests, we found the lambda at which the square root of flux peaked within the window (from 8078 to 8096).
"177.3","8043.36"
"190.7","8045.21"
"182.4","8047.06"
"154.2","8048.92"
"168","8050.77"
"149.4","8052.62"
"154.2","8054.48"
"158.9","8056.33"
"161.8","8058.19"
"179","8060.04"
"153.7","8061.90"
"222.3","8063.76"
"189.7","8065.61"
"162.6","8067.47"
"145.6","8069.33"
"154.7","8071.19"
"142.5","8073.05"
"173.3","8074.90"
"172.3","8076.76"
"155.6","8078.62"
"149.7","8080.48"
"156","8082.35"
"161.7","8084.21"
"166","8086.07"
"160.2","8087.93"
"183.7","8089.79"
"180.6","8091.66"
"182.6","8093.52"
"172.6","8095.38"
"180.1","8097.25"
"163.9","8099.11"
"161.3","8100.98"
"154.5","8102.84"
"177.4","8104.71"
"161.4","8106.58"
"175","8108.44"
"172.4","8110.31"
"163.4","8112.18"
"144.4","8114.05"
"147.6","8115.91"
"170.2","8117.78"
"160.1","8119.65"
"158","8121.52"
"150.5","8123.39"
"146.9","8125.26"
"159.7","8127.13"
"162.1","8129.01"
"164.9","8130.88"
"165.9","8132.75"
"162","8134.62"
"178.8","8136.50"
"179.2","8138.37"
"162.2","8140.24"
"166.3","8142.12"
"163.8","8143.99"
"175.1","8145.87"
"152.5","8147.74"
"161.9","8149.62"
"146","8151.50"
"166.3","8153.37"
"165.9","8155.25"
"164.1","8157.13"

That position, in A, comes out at 8089.79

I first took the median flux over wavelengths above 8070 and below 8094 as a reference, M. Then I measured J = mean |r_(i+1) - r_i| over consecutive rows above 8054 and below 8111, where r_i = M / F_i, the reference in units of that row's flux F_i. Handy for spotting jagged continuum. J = 0.079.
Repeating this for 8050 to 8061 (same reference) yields 0.060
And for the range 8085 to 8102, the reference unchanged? 0.048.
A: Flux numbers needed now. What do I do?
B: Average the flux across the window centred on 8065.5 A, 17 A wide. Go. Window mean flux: 168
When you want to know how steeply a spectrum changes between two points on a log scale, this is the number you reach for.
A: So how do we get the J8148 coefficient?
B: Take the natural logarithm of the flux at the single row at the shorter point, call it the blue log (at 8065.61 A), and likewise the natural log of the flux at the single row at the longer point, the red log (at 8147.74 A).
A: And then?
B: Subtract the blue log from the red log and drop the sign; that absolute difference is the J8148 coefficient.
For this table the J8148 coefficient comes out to 0.218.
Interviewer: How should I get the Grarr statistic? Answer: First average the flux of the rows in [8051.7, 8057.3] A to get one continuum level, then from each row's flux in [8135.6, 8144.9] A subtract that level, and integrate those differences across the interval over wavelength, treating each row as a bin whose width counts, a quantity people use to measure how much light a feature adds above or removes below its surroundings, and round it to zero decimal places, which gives 149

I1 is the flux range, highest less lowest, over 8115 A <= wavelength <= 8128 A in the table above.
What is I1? 23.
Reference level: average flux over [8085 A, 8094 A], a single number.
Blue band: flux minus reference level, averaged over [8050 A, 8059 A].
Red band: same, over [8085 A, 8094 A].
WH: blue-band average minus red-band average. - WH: -16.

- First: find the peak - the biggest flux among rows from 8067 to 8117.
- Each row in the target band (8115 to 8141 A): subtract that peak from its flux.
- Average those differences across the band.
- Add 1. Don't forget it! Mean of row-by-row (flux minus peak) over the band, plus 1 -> -20.7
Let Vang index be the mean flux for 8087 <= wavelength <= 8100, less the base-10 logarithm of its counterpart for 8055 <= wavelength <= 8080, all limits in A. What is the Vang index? 173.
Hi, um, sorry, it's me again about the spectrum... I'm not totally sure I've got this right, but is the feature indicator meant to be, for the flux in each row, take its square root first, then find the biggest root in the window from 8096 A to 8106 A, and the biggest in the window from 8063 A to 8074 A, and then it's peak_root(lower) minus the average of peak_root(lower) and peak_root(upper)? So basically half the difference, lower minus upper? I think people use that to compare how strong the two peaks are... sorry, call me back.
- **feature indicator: 0.74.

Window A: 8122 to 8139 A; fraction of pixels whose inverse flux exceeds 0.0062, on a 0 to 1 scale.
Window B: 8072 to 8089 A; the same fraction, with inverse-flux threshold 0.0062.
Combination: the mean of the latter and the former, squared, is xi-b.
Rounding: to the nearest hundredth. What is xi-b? 0.20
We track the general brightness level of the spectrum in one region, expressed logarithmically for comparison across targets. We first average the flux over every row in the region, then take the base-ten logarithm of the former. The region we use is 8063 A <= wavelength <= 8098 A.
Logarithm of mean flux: 2.23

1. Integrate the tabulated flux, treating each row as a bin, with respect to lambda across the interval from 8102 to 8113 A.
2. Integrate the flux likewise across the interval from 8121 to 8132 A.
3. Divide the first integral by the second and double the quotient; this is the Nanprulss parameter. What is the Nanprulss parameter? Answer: 2.13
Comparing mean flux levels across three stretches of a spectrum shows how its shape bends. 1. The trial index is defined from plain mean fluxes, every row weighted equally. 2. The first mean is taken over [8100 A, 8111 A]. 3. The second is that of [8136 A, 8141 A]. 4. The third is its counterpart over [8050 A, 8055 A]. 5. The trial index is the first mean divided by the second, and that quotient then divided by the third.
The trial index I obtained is 0.0061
